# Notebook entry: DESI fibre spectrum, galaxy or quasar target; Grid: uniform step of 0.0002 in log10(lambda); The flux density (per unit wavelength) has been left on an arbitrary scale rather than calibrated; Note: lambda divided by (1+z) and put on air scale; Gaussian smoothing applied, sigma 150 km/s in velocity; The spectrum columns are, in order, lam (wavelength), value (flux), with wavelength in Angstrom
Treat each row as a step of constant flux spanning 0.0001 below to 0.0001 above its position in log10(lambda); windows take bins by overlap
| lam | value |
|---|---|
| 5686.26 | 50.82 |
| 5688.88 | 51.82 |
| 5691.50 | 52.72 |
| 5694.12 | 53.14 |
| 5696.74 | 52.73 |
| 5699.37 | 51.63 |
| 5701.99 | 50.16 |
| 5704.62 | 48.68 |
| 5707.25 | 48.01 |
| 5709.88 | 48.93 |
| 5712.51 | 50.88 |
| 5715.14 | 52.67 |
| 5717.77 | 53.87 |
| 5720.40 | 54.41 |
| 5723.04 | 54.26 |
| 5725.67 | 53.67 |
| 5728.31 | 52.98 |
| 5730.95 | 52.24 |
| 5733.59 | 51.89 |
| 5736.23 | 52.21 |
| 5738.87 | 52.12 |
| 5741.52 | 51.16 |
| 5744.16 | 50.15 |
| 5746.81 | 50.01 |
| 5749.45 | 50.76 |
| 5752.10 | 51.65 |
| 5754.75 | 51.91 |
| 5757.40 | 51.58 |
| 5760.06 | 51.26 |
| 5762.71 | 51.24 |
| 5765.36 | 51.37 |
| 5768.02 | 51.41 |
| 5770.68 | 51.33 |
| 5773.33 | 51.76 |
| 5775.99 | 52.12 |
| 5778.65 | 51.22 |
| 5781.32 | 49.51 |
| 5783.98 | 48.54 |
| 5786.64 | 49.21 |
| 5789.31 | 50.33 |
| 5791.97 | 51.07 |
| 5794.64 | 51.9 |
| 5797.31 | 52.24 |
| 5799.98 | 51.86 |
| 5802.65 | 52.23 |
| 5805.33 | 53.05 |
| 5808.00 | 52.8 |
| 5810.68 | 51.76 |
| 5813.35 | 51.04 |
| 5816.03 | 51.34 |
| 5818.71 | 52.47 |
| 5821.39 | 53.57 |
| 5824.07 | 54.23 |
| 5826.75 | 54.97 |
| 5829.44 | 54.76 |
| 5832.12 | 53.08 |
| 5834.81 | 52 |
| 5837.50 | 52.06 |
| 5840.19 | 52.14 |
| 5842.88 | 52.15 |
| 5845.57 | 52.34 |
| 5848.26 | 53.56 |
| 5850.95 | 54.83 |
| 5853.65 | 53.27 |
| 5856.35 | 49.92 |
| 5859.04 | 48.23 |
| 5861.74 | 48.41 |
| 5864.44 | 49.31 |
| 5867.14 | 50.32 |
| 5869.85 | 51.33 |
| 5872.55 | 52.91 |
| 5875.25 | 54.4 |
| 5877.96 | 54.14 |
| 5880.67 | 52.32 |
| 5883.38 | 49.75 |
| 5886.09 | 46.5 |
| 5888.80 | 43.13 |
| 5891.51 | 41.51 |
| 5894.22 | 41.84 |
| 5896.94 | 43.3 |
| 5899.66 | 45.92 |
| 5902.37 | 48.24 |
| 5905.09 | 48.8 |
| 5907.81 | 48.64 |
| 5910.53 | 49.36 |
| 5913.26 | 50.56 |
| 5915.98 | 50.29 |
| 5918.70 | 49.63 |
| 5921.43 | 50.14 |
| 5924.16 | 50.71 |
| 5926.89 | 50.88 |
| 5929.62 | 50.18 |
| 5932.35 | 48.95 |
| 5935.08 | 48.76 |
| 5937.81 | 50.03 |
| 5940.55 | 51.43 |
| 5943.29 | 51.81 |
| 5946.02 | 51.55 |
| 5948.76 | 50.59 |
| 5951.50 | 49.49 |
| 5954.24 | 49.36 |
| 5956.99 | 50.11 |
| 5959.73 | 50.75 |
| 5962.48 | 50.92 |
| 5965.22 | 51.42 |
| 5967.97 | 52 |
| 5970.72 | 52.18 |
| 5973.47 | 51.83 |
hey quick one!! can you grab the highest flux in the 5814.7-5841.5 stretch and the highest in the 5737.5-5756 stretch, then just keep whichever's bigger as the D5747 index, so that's 55.0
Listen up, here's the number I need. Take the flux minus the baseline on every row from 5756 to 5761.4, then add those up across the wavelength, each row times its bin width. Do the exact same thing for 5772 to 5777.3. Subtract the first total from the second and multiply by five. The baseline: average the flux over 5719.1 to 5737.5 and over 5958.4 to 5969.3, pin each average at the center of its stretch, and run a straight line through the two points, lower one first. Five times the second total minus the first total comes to 17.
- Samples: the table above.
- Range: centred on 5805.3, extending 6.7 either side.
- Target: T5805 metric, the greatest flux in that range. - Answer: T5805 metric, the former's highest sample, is 53.05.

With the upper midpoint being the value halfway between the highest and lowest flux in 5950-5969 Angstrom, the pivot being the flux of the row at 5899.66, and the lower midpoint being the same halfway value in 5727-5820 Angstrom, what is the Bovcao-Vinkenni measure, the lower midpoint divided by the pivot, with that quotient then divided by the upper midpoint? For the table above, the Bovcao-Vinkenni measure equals 0.0218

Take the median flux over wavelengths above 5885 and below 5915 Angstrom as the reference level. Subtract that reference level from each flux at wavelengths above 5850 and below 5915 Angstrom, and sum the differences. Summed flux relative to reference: 61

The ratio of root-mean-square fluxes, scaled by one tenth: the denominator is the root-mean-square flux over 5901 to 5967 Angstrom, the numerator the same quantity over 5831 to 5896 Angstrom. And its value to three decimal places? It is 0.101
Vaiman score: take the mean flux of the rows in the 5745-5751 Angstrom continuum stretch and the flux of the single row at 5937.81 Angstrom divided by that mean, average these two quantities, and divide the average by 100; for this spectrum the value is 0.257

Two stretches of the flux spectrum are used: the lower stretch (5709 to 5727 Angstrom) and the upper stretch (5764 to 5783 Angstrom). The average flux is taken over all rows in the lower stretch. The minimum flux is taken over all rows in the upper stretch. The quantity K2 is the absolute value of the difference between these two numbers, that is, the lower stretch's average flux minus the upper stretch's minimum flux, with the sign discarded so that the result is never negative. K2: 3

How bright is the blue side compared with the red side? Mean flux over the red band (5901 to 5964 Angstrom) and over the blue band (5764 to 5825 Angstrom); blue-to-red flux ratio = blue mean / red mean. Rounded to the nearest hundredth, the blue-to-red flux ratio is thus 1.03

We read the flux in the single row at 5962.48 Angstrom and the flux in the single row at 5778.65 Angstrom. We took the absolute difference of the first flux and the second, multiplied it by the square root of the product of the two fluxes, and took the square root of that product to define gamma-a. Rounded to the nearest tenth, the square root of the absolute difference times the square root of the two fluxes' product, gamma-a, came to 3.9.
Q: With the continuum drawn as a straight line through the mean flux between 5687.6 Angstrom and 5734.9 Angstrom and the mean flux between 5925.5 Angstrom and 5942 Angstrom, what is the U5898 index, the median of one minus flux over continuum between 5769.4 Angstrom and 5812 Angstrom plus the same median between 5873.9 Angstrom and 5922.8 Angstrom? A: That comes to 0.013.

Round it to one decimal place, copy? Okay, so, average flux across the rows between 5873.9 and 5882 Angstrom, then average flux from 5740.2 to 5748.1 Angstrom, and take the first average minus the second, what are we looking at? 3.2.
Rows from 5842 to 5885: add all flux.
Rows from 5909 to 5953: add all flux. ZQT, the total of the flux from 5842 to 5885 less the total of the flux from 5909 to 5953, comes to 23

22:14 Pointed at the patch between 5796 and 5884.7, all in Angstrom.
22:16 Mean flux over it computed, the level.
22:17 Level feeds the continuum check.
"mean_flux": 52.2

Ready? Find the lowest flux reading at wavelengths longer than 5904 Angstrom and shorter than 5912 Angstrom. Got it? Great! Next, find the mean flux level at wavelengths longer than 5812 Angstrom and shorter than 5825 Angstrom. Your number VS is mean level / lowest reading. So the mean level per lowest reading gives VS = 1.08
